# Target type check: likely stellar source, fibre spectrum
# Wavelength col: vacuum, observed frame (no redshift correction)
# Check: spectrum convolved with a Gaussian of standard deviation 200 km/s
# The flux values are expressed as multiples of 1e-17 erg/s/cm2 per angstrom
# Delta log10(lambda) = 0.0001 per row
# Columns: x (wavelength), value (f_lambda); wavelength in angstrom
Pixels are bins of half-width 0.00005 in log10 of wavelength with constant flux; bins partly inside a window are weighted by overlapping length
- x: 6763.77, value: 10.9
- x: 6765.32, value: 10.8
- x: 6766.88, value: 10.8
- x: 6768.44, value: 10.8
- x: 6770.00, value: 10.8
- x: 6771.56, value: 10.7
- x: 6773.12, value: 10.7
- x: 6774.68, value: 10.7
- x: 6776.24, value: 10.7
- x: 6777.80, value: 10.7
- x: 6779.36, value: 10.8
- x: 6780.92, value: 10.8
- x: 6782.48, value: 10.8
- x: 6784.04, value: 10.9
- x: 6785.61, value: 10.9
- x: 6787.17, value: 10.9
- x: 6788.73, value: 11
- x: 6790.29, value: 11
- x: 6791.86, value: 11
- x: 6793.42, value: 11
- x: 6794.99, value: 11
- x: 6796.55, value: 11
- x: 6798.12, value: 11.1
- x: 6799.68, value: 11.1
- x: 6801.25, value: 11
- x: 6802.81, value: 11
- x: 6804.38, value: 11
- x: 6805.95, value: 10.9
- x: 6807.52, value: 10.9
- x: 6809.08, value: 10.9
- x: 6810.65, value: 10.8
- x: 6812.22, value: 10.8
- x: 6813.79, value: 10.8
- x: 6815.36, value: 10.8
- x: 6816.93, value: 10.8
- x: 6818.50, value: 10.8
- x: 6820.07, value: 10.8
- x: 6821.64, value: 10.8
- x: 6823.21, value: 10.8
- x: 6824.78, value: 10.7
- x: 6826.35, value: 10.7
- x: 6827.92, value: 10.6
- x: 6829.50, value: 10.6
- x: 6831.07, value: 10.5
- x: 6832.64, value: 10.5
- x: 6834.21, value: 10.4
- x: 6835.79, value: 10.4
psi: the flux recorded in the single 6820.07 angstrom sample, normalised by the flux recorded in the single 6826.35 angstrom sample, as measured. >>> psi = 1.009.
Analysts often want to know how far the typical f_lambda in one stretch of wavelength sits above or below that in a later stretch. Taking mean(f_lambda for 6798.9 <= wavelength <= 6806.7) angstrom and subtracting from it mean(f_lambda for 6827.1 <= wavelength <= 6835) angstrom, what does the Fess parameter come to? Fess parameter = 0.48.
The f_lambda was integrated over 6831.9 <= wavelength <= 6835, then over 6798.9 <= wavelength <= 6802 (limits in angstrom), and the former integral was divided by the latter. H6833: 0.95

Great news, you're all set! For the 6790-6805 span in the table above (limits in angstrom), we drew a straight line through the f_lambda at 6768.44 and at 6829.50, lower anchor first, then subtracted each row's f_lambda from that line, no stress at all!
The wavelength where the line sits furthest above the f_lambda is 6790.29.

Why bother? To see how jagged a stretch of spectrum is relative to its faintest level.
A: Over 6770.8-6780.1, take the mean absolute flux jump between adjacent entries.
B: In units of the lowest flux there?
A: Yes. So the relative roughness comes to 0.0019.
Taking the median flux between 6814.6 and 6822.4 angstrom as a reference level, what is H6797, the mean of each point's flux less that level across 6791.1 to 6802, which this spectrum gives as 0.23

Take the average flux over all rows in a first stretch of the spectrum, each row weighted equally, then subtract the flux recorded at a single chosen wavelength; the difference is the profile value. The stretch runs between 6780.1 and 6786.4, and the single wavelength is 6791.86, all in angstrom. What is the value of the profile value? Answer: -0.15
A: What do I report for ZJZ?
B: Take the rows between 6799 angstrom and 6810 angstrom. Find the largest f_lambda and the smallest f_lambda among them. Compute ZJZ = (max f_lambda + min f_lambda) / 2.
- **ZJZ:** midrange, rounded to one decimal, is 11.0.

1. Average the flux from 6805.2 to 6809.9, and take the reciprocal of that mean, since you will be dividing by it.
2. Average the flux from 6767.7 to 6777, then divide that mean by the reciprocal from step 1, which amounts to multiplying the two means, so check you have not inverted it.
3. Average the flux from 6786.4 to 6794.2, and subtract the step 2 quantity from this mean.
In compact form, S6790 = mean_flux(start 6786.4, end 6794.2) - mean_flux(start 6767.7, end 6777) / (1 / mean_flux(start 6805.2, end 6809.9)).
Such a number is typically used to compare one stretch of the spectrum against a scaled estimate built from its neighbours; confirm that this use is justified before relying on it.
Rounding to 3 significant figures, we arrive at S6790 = -106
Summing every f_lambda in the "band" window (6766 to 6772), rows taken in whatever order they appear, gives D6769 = 43.1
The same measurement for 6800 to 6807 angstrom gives 43.9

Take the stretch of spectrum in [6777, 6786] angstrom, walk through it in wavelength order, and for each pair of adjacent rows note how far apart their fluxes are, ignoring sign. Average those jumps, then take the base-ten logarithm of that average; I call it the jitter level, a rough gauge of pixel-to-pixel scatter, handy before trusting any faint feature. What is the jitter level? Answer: -1.40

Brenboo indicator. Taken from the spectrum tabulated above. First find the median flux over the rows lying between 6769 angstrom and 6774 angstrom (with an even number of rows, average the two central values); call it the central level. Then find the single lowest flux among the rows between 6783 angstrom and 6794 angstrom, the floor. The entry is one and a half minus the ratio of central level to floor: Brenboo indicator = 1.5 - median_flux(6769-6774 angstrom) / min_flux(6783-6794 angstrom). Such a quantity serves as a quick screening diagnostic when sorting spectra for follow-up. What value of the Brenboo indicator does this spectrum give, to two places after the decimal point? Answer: 0.52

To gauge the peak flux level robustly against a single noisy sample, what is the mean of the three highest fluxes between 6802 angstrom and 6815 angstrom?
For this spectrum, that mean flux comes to 10.97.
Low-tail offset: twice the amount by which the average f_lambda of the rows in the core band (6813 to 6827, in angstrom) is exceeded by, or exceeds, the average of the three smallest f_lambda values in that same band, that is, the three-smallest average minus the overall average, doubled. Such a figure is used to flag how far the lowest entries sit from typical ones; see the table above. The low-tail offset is -0.09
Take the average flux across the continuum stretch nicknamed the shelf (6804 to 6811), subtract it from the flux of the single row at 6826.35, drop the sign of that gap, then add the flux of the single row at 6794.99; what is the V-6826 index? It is 11.2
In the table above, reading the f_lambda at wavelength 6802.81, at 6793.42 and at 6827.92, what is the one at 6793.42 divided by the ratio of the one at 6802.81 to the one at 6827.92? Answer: 10.6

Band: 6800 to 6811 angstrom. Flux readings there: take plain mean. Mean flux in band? 10.9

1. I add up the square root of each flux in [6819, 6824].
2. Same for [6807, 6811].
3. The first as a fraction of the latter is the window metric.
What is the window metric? 1.00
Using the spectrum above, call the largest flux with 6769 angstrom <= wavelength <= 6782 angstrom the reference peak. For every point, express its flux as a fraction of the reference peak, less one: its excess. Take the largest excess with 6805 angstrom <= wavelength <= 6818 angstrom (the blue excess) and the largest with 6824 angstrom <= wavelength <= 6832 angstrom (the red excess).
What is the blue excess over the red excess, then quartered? -0.25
